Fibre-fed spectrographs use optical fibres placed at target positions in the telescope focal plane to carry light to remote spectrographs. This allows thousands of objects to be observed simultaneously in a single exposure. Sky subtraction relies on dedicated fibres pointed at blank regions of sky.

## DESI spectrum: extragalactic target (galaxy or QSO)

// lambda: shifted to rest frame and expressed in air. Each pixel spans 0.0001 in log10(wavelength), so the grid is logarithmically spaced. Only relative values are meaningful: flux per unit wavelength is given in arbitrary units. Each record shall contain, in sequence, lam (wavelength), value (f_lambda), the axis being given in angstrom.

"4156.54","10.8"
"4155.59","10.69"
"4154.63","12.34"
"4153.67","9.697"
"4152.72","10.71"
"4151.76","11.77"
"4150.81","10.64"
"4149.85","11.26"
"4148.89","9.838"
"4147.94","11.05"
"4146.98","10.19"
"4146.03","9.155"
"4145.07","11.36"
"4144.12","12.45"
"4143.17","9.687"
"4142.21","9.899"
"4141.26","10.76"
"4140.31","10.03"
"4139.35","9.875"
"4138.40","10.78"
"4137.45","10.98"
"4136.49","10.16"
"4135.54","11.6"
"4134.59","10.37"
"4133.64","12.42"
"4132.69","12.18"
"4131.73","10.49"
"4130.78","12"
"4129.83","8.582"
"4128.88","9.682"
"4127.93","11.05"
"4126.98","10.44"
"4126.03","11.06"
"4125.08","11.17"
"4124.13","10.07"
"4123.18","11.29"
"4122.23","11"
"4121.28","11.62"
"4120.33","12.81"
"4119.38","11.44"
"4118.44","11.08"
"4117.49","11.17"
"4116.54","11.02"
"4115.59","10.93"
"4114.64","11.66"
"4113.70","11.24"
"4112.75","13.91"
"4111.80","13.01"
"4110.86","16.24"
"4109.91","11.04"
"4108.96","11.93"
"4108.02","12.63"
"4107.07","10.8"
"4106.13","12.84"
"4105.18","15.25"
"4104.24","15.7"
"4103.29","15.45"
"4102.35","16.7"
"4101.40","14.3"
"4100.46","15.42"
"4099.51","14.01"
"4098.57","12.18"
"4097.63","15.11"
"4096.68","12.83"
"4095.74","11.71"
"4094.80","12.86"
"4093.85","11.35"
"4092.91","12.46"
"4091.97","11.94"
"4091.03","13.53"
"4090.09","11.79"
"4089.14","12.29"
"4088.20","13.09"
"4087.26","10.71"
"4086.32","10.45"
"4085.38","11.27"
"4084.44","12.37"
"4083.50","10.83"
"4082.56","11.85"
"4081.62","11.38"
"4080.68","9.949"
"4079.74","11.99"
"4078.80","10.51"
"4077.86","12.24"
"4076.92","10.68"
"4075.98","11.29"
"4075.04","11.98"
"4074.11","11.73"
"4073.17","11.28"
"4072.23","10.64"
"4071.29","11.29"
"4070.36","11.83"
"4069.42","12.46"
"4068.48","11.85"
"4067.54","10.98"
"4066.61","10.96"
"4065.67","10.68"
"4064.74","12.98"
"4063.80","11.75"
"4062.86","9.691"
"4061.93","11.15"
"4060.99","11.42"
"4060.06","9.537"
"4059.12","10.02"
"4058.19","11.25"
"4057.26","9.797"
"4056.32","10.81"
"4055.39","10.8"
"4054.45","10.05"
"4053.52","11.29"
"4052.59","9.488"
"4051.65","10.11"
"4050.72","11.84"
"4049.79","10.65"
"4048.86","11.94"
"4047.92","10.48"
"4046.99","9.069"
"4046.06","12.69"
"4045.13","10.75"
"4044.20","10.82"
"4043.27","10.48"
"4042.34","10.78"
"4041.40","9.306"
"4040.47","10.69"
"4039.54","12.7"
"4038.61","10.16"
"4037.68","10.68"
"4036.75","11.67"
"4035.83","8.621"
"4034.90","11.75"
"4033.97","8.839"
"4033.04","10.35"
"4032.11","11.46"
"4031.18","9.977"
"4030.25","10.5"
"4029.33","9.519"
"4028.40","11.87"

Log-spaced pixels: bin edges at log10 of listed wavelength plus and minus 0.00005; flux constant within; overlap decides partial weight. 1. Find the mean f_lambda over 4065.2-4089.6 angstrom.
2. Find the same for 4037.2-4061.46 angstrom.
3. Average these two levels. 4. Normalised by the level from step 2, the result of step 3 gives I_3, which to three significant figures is 1.03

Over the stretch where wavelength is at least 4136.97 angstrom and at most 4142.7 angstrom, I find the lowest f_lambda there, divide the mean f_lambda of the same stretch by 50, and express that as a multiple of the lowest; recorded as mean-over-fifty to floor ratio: 0.0210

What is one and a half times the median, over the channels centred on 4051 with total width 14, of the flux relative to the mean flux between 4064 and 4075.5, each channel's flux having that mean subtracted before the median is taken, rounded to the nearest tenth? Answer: -1.2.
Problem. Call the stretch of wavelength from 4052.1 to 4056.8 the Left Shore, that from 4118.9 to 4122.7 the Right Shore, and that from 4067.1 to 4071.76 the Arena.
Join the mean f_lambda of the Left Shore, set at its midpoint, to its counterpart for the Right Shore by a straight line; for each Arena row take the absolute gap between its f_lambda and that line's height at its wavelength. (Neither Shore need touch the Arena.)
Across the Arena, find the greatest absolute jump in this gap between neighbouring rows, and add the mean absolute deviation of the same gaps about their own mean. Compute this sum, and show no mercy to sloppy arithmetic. 1.29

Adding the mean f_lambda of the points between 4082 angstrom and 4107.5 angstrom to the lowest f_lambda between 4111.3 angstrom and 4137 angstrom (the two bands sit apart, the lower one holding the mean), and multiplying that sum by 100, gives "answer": 2151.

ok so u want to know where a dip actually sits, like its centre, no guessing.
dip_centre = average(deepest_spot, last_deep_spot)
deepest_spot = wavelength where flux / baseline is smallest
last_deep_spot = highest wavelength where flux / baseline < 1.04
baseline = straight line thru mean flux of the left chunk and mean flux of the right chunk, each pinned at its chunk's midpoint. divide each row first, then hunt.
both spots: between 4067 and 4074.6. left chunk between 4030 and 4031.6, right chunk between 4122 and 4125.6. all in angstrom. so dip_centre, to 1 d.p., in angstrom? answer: 4072.2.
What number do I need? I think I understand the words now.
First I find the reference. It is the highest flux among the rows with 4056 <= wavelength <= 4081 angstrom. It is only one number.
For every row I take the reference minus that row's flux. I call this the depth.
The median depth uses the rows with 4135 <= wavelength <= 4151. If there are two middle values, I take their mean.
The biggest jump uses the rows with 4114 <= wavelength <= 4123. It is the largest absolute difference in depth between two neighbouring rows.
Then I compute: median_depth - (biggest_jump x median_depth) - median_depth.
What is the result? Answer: -3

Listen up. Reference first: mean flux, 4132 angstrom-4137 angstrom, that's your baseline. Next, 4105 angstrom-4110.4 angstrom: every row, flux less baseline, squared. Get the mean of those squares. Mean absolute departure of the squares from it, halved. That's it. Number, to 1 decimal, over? 2.0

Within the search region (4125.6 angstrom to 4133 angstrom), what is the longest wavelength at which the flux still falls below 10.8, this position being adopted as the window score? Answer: 4131.73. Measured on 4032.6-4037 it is 4035.83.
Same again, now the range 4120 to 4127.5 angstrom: 4126.98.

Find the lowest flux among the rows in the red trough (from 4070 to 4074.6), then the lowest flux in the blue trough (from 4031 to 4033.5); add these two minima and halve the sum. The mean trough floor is 10.3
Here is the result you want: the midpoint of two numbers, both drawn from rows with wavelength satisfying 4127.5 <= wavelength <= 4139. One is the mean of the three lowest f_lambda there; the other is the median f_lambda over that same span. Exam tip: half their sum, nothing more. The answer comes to 10.2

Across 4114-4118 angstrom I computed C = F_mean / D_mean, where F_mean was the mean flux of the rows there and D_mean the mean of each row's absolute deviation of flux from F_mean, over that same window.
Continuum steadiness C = 48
